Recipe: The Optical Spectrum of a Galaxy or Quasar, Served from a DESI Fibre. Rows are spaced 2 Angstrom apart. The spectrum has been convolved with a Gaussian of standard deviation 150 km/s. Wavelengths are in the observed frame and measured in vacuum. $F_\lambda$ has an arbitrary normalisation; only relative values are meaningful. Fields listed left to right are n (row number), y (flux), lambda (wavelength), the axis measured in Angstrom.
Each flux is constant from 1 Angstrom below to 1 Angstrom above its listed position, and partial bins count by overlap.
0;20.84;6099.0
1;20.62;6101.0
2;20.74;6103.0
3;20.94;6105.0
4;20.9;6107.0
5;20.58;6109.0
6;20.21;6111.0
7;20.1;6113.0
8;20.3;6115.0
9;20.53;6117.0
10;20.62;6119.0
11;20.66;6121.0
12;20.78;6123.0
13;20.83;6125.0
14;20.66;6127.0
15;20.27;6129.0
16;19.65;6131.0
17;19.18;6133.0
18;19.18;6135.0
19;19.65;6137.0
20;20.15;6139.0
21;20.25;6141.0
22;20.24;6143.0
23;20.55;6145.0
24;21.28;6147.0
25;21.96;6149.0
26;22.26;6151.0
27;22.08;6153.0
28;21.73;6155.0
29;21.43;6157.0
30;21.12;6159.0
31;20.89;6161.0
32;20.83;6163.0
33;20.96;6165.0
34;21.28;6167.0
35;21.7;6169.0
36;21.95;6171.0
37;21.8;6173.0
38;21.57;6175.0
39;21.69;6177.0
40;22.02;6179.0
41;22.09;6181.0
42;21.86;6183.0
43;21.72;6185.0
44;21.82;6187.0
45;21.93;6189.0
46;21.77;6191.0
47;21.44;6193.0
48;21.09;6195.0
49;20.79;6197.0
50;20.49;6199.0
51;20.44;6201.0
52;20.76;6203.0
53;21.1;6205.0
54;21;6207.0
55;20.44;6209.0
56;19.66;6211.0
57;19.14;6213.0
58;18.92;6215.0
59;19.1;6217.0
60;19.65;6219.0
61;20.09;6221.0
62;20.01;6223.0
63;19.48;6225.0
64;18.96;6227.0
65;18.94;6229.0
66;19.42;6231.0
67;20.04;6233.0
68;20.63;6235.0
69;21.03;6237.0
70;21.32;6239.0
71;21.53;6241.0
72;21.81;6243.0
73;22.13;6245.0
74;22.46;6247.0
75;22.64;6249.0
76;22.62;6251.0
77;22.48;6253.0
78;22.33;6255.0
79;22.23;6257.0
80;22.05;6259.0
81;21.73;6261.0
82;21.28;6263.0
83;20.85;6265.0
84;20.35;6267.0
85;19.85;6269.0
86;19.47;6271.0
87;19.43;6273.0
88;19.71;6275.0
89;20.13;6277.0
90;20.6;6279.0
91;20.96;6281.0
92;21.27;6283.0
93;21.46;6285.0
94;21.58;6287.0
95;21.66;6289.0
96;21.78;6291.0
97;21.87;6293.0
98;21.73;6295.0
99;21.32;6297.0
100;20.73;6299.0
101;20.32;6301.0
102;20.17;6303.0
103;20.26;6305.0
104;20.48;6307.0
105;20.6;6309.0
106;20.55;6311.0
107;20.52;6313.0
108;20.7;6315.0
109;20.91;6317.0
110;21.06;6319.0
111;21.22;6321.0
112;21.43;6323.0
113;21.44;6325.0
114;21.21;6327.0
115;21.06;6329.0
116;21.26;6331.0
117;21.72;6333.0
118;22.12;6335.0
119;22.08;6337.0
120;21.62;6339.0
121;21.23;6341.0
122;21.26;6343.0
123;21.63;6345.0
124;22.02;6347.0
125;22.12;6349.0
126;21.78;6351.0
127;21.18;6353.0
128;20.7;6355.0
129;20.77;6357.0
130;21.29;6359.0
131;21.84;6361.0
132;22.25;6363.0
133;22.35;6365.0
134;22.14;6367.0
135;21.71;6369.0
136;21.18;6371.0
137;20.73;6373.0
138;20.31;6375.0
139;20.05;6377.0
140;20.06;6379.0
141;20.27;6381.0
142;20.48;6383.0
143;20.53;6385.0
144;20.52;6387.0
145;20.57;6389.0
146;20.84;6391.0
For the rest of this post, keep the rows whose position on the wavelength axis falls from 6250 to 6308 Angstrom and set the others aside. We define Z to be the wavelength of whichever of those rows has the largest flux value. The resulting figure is 6251.0 Angstrom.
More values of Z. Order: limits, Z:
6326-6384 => 6365.0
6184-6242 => 6189.0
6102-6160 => 6151.0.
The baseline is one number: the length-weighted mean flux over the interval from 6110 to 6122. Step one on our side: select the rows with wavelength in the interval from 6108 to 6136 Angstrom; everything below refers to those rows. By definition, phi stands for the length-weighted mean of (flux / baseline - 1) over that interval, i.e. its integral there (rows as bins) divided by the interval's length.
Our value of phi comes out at -0.007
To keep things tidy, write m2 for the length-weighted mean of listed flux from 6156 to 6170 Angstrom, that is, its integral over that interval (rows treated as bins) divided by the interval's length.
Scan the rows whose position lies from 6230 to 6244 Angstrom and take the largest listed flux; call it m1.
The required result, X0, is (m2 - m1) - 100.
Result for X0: -100.6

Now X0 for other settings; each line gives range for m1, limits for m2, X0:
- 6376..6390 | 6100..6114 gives -100.0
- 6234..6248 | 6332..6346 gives -100.8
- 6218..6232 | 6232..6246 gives -98.9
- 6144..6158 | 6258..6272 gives -101.5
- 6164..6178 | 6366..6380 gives -101.1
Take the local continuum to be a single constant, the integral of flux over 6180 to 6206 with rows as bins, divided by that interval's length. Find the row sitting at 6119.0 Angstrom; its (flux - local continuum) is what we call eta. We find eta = -0.7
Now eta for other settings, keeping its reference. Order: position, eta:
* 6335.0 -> 0.8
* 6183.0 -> 0.5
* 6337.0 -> 0.7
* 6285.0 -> 0.1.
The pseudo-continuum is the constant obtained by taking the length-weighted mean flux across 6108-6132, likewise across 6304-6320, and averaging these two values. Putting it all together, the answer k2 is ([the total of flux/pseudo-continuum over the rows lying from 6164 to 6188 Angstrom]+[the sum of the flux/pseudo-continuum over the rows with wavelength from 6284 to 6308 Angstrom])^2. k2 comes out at 626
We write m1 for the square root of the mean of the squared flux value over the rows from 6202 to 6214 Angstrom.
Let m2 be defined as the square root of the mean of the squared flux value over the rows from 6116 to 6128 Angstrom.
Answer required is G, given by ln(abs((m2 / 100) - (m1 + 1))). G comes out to 3.05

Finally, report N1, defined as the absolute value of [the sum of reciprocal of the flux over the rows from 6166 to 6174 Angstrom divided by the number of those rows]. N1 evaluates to 0.046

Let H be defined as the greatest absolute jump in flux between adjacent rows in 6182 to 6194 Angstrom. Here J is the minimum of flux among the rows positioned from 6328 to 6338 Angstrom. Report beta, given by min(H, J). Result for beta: 0.33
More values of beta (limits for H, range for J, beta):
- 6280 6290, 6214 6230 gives 0.31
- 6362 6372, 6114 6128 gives 0.53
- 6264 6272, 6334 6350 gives 0.50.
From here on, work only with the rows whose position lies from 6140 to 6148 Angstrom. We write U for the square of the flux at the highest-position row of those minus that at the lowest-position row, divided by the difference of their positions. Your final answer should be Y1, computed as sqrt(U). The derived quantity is 2.7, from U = 7.1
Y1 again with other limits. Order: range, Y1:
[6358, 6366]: 2.8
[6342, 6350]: 2.5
